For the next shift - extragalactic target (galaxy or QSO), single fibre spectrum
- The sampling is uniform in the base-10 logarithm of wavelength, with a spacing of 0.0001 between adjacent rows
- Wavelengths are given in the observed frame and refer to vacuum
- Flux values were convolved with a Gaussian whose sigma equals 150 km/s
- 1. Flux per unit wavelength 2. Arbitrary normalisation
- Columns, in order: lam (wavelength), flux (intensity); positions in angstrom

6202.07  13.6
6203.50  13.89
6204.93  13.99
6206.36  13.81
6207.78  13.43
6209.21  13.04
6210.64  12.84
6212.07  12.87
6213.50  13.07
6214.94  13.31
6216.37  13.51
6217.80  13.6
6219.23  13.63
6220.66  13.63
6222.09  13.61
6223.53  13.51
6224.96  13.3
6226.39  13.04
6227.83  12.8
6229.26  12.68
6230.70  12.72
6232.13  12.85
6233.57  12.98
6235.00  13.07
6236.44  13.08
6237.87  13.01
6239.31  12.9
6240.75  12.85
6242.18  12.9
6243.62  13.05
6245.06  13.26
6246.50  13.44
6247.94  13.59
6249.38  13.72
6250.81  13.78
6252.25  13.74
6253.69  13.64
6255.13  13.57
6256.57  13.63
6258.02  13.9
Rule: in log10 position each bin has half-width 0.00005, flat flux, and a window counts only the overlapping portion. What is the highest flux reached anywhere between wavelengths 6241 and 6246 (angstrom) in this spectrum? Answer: 13.26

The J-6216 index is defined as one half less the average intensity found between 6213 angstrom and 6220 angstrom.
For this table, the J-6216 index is -12.9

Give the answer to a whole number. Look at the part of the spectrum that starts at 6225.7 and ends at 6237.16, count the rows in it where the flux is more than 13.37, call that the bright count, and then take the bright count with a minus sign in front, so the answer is 0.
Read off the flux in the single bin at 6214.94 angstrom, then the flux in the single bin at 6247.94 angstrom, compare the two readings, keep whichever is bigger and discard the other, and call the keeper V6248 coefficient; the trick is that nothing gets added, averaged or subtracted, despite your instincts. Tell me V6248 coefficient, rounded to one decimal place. 13.6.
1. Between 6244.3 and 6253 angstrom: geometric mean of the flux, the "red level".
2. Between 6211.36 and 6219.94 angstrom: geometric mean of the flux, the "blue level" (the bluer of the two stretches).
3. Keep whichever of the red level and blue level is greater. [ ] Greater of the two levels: 13.6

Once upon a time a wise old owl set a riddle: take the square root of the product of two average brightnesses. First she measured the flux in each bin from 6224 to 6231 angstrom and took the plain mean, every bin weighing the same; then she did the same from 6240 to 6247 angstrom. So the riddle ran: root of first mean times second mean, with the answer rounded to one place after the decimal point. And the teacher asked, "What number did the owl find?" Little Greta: 13.0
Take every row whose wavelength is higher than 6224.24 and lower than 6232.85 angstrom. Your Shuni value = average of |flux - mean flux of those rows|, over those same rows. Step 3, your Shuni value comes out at 0.18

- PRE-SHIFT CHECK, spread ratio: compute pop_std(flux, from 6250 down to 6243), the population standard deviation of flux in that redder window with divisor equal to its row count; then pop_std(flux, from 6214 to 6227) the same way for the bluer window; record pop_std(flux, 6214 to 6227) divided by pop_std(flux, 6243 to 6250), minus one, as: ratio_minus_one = -0.2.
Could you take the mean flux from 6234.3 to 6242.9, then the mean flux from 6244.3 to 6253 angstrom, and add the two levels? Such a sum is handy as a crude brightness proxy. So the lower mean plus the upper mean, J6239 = 26.6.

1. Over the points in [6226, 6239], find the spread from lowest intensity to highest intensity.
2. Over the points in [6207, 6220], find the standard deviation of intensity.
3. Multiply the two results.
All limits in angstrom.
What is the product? 0.12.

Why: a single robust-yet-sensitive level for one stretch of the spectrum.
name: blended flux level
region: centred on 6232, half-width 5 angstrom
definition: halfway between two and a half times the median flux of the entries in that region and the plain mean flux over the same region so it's 22.5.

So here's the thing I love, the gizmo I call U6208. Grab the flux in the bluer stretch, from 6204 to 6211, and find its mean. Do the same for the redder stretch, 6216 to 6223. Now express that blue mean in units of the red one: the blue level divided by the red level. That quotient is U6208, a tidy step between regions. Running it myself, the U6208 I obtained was 0.99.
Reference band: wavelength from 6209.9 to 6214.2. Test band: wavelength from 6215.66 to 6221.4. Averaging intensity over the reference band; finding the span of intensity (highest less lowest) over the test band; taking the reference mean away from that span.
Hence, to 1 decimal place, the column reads -12.8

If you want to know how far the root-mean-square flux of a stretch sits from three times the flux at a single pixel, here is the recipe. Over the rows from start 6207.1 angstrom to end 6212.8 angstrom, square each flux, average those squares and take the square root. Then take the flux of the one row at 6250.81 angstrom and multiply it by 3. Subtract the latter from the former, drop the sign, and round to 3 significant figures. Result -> 28.3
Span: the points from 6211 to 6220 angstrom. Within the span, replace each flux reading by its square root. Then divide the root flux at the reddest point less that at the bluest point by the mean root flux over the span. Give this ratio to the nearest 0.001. 0.029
